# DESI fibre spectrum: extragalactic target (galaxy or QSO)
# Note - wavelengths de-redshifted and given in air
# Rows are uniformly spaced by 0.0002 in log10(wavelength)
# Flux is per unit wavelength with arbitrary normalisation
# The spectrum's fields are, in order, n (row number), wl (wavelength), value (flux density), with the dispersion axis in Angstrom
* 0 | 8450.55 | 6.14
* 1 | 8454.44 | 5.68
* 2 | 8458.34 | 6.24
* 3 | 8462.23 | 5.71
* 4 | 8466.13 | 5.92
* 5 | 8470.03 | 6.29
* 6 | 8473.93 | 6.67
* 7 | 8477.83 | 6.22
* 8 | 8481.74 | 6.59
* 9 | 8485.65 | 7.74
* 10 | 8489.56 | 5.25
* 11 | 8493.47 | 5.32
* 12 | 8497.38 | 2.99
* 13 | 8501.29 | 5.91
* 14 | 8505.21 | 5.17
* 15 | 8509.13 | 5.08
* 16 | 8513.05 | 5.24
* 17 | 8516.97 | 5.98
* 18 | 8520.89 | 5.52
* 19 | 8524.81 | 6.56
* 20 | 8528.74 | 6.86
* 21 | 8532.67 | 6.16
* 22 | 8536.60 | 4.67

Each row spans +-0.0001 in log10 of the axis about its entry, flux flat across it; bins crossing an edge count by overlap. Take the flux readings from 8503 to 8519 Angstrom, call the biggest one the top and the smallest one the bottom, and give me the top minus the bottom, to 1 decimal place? 0.9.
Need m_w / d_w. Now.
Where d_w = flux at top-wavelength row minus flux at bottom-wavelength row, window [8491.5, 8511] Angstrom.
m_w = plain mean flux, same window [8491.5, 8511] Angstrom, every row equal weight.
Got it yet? -20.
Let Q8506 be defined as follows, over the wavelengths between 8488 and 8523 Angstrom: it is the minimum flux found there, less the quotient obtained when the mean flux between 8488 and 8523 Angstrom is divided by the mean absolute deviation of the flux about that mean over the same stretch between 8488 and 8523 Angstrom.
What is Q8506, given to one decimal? -7.3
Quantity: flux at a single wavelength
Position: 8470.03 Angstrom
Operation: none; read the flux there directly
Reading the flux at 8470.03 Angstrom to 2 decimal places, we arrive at 6.29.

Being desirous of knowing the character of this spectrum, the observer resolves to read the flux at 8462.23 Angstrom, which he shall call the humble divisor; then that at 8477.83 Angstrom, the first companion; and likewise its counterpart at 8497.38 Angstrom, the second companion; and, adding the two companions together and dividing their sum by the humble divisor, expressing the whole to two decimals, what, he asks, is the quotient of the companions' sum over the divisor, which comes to 1.61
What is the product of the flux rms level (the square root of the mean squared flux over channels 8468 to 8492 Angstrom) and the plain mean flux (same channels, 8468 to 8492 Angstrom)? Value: 42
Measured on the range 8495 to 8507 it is 23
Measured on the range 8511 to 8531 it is 37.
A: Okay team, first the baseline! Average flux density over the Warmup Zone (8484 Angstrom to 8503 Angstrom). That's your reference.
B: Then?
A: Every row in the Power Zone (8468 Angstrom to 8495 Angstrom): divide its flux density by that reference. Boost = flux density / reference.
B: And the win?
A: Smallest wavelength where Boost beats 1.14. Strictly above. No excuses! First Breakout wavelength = 8470.03 Angstrom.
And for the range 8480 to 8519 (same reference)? 8481.74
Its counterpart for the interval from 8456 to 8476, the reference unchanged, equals 8458.34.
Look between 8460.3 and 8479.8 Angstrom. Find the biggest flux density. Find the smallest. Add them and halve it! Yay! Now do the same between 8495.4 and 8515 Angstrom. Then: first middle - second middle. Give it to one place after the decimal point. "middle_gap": 1.7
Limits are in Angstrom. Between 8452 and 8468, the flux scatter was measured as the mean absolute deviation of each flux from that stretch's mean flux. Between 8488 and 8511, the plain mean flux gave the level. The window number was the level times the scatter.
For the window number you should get 0.95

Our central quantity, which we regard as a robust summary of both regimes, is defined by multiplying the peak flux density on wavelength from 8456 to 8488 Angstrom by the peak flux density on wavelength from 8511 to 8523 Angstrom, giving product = 46.3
